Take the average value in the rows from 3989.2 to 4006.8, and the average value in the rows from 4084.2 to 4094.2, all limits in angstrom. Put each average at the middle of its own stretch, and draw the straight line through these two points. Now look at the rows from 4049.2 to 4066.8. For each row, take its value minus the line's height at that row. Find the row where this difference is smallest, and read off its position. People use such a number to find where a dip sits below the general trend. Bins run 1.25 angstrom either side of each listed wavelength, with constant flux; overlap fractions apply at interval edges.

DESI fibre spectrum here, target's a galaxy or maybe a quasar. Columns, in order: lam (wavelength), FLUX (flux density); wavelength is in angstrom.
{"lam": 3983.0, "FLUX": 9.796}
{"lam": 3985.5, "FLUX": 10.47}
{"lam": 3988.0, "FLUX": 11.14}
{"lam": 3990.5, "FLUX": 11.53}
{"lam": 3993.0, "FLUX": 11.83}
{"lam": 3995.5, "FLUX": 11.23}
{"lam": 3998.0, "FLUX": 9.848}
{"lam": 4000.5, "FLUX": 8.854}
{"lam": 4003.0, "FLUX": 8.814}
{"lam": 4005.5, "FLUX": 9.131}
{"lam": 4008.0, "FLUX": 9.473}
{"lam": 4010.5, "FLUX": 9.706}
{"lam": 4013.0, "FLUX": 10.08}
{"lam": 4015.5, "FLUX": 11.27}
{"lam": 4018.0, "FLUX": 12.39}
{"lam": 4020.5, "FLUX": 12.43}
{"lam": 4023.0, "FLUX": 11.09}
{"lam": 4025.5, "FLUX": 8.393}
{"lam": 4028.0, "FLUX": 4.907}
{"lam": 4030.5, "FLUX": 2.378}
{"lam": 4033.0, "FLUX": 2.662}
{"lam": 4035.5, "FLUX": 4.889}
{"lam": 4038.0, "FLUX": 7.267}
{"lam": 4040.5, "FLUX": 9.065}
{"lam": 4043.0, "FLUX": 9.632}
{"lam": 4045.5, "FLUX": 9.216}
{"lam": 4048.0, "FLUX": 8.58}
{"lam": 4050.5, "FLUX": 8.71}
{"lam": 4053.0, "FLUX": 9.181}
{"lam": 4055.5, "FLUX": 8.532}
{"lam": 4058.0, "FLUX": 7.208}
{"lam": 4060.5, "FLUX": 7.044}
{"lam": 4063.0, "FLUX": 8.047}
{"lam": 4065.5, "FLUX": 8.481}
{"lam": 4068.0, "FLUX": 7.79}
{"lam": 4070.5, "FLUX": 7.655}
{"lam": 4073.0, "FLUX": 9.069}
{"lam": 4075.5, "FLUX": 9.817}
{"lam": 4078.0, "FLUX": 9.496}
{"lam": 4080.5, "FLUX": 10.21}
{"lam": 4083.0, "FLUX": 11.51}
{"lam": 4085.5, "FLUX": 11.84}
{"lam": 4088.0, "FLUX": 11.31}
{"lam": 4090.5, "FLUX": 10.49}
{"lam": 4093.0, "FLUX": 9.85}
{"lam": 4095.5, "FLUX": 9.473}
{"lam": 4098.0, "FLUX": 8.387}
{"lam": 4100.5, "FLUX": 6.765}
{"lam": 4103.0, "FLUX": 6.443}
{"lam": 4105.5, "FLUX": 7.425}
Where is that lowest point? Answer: 4060.5 angstrom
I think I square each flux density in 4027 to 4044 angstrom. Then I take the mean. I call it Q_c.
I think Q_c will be 41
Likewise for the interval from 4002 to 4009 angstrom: 84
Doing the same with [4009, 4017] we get 108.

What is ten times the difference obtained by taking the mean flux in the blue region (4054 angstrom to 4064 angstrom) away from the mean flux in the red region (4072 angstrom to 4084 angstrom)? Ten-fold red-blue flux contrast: 23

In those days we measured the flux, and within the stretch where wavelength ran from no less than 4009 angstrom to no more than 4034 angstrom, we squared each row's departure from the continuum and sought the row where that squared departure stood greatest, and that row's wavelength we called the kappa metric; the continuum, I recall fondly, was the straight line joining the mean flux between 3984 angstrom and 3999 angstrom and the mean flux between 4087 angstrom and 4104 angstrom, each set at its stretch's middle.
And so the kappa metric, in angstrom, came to 4030.5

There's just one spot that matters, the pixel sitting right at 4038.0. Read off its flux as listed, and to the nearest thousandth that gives 7.267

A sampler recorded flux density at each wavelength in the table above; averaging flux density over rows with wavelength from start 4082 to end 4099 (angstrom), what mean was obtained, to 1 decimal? 10.4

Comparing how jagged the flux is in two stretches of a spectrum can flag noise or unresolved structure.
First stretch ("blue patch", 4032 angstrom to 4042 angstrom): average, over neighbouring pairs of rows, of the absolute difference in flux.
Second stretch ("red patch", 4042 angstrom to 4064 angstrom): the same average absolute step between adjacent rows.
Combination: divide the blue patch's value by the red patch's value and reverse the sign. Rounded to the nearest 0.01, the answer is -3.56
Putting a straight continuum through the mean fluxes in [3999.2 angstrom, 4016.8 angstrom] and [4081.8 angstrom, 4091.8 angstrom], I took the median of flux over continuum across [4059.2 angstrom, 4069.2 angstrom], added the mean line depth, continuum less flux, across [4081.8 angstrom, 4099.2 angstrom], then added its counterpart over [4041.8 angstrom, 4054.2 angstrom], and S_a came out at 3.1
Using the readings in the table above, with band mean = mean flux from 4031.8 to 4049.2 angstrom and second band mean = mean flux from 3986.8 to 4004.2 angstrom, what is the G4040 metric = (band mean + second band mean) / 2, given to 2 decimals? 8.90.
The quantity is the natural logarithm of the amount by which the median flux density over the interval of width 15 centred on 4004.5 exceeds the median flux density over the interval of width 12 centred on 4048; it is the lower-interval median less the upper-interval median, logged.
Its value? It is -2.1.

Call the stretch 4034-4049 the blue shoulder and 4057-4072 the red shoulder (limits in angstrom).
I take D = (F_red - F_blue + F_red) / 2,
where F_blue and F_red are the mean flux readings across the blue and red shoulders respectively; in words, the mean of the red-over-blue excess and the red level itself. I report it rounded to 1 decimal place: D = 3.7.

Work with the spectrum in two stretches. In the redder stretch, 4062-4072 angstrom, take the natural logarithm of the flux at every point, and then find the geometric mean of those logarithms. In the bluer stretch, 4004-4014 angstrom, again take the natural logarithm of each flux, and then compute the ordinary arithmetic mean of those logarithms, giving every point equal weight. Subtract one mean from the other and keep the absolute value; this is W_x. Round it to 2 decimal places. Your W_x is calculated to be 0.18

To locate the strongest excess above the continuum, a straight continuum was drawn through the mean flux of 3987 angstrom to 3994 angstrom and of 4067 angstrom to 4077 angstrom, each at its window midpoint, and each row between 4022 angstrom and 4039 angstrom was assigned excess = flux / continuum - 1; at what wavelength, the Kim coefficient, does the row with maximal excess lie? 4023.0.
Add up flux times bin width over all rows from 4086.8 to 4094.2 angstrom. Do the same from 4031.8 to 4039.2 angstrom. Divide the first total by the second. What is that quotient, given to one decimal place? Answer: 2.1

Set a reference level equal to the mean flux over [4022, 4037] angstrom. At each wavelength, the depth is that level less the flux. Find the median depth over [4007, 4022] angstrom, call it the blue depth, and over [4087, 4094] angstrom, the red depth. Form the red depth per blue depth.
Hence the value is 1.0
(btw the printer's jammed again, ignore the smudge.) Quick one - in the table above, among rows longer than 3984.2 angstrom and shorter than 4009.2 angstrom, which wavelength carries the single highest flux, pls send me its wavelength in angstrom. 3993.0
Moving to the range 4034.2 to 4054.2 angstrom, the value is 4043.0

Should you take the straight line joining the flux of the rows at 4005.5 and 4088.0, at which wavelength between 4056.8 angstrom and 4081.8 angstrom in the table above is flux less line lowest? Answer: 4060.5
